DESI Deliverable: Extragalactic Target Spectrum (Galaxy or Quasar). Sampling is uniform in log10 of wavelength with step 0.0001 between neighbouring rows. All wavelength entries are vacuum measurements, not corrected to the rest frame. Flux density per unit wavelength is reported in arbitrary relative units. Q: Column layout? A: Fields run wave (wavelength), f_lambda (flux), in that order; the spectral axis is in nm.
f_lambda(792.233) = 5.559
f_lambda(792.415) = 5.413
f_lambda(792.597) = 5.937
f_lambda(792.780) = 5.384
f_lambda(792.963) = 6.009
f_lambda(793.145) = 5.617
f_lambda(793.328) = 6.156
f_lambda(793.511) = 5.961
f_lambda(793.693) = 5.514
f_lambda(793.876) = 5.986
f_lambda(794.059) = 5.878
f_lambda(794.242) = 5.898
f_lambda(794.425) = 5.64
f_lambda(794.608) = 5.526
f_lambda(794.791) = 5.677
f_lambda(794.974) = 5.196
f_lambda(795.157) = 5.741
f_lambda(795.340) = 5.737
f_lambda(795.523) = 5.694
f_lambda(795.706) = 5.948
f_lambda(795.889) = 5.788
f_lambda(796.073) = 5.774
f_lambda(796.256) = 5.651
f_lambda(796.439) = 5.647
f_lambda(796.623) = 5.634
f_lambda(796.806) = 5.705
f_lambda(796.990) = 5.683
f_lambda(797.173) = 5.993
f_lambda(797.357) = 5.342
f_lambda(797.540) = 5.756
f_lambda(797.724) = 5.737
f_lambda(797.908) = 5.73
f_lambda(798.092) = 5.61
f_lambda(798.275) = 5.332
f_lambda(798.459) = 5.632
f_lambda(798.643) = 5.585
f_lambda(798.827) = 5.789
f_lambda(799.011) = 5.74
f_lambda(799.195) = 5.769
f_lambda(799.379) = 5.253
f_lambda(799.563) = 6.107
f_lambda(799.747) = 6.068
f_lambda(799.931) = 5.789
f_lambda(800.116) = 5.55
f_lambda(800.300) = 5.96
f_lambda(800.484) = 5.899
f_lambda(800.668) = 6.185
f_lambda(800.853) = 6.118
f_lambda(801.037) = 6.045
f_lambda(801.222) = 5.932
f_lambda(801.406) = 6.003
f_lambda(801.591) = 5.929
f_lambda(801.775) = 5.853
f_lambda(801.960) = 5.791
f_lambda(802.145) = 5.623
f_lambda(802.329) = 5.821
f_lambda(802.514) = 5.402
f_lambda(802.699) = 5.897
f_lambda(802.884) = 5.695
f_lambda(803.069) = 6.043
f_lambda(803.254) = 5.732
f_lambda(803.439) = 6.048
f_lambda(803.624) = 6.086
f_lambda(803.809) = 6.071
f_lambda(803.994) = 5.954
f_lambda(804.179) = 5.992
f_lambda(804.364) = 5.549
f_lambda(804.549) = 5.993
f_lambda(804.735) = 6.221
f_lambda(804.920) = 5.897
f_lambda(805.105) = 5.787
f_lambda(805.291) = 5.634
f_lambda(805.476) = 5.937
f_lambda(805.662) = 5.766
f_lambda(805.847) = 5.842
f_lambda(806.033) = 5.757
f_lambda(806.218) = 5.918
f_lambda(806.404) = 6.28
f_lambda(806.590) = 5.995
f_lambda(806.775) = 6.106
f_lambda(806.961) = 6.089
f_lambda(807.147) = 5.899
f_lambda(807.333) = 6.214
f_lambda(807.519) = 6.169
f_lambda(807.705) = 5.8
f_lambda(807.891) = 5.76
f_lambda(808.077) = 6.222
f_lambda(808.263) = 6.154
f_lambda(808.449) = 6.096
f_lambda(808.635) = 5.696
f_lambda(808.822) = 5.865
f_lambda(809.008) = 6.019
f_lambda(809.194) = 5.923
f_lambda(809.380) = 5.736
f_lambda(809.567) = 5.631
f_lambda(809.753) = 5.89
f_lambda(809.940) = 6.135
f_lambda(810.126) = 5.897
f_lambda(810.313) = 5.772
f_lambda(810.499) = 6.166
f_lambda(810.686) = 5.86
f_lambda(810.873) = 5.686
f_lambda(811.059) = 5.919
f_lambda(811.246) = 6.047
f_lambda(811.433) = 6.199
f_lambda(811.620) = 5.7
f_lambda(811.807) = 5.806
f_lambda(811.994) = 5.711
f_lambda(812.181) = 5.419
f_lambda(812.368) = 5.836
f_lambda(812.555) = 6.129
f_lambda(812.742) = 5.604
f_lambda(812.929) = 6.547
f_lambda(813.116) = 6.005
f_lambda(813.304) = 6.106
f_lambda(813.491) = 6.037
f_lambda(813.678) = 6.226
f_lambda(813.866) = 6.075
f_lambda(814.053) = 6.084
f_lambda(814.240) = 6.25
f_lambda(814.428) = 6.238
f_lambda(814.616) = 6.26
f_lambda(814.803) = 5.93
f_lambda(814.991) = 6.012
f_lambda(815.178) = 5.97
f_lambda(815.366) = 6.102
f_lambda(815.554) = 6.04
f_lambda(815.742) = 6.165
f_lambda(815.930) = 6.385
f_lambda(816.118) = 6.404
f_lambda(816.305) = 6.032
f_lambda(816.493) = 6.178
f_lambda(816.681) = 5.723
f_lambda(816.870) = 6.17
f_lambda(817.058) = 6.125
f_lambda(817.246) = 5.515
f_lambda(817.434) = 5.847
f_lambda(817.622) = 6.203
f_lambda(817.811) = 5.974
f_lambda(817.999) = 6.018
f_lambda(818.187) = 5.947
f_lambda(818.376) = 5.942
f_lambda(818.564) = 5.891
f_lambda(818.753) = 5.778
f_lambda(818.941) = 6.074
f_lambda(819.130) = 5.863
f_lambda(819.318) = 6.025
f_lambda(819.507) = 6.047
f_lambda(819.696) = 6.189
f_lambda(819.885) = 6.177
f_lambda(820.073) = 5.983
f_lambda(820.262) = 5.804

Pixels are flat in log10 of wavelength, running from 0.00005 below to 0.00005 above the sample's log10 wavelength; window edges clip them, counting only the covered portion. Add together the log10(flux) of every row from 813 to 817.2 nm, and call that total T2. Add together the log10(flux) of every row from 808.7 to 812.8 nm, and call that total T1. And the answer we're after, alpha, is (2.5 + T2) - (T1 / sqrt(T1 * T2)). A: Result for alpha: 18.8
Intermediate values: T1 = 16.89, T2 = 17.3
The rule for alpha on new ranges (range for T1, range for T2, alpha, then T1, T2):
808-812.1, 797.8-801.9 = 18.3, 16.98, 16.8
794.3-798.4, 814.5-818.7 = 18.7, 16.56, 17.2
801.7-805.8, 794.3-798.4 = 18.0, 16.88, 16.6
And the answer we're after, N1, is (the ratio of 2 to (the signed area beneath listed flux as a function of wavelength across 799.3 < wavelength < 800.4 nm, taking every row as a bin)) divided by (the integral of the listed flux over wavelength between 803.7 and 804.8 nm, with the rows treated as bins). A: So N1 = 0.05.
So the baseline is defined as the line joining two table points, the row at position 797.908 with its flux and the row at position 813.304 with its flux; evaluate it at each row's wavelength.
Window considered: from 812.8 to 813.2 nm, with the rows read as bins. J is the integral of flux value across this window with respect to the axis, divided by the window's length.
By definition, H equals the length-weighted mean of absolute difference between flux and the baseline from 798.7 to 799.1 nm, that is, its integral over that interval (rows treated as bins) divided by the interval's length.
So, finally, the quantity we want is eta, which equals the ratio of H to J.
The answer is 0.006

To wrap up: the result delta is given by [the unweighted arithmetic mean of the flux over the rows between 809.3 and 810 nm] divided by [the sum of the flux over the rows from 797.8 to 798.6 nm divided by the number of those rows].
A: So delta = 1.05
